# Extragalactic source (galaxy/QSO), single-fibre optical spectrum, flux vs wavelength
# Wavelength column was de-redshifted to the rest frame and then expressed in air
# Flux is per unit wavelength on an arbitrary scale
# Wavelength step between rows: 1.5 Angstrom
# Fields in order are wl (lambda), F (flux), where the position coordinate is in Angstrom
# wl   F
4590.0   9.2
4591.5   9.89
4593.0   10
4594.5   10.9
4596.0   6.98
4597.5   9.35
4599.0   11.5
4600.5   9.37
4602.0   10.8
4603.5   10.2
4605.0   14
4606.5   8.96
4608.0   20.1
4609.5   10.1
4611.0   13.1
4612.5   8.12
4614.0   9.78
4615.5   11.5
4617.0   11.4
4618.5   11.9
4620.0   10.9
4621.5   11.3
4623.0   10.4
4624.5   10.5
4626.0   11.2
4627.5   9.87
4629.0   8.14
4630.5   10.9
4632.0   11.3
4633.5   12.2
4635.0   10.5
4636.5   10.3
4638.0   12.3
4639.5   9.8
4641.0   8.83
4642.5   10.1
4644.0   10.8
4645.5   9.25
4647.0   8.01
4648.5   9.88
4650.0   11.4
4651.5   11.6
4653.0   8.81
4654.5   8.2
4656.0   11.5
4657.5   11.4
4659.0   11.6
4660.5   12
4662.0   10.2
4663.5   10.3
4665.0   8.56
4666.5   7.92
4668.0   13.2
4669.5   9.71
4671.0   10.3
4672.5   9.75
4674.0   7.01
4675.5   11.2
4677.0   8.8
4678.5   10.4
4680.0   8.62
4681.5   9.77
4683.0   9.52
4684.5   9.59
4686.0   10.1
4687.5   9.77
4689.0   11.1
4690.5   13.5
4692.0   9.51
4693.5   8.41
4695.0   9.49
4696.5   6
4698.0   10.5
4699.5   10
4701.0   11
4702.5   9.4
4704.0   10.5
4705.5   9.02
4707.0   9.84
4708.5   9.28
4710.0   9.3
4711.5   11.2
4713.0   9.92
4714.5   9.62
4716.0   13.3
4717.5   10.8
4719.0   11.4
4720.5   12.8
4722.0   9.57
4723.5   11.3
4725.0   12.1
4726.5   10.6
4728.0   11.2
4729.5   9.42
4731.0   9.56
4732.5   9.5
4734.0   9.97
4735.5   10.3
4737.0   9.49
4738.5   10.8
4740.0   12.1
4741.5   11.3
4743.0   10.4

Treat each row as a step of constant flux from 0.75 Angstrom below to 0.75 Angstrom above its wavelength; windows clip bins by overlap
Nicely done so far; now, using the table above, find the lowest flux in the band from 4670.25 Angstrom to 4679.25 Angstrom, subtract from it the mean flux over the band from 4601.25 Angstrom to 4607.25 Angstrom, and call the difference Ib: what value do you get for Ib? -4.0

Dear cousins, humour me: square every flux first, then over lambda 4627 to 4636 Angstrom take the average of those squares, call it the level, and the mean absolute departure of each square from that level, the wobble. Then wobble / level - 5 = -4.819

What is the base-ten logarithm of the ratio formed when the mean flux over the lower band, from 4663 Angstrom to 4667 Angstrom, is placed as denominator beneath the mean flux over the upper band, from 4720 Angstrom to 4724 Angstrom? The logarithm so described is 0.10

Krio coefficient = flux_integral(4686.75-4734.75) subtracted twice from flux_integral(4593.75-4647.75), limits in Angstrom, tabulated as -410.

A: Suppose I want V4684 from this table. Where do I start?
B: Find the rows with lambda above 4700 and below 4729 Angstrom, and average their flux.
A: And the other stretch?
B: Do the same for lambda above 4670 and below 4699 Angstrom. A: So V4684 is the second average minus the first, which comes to -1.0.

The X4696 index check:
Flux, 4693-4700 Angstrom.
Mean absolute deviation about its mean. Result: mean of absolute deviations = 1.3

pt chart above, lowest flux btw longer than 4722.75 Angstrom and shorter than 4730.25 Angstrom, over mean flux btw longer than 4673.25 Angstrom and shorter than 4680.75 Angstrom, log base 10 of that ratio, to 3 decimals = 0.010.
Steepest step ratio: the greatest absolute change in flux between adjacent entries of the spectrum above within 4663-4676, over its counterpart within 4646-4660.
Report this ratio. 1.60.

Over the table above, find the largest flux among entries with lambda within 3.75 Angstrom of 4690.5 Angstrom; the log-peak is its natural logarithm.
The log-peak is 2.60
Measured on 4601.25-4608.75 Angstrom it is 3.00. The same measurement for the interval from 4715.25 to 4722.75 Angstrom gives 2.59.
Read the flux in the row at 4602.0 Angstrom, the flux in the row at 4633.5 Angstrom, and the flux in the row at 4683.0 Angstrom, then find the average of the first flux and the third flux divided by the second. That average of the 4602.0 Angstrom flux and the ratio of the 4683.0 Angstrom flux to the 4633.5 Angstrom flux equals 5.8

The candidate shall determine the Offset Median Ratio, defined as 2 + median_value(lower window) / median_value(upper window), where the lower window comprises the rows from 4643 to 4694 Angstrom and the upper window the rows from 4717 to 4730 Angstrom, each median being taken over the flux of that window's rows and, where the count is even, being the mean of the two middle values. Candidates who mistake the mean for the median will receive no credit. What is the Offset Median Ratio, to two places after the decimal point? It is 2.88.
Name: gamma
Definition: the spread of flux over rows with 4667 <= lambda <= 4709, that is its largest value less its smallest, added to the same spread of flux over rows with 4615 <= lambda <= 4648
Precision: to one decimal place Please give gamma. 11.8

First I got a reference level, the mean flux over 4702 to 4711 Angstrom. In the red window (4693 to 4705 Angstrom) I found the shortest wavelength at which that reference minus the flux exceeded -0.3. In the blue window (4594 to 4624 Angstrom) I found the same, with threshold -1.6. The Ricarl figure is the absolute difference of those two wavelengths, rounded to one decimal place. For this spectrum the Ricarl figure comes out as 99.0 Angstrom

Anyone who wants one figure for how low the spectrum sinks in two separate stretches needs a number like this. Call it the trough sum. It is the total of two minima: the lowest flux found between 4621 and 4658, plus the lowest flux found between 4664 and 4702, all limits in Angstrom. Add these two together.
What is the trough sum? 14.0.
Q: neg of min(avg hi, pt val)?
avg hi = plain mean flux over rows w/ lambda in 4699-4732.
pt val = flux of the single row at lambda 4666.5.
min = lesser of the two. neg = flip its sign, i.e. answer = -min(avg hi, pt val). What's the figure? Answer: -7.9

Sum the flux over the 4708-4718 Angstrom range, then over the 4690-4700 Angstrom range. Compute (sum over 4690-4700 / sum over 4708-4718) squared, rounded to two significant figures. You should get 0.84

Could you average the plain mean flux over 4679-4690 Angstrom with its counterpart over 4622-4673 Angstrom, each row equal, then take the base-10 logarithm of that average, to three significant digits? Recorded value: 1.00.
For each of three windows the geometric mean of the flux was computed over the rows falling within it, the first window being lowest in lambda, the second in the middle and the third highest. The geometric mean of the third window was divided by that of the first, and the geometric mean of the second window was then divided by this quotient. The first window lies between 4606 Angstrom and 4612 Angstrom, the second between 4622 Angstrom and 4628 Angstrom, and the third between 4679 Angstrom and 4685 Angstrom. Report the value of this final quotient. 13.9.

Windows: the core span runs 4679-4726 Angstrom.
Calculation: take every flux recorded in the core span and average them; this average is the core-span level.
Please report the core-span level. 10.2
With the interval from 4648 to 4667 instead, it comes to 10.3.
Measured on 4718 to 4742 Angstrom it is 10.7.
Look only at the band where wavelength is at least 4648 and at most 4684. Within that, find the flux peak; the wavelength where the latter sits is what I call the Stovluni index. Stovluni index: 4668.0 Angstrom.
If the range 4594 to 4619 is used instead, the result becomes 4608.0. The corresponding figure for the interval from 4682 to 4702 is 4690.5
